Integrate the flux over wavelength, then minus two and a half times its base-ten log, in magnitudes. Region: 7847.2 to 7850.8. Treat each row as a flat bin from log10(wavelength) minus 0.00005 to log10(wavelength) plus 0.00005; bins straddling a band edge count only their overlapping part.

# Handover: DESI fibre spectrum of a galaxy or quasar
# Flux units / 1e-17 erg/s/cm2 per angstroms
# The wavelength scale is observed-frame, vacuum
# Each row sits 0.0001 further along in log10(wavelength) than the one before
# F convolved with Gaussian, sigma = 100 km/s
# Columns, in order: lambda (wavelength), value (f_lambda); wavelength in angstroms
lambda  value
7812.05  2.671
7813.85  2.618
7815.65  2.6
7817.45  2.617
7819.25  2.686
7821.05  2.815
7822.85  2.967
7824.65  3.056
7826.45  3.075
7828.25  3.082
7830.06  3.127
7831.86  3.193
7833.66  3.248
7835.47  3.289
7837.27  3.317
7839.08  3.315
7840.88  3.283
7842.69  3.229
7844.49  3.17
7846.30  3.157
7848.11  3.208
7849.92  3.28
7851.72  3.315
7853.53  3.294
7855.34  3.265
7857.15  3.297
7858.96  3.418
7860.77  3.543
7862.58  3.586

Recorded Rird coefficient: -2.67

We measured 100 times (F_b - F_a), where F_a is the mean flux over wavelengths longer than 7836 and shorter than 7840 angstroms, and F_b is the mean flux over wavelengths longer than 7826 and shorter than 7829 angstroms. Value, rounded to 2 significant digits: -24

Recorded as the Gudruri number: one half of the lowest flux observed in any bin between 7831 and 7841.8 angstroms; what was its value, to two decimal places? 1.60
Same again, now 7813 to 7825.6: 1.30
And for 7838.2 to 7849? 1.58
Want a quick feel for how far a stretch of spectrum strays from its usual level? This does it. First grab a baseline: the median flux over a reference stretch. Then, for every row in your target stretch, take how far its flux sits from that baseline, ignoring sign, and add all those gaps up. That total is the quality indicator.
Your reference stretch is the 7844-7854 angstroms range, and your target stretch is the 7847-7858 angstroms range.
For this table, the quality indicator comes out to 0.27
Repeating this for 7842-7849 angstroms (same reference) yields 0.21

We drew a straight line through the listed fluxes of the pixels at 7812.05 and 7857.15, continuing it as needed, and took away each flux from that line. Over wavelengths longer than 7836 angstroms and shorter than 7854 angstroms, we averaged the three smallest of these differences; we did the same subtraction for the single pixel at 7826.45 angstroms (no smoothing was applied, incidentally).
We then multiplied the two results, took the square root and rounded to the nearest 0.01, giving 0.23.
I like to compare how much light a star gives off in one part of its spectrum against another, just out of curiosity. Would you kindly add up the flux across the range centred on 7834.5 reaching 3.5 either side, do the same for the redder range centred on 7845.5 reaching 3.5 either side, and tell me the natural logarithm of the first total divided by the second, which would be 0.02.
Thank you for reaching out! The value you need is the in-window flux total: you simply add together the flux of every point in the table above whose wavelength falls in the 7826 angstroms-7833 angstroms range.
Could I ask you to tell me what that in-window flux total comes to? 12.5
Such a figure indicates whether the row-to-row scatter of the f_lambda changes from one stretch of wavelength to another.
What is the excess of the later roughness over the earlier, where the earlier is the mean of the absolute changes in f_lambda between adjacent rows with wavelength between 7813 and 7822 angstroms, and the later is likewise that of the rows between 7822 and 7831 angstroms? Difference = -0.018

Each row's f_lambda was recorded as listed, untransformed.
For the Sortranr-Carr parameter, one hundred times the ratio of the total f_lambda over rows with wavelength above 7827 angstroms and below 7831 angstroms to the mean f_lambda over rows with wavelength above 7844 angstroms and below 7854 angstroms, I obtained 192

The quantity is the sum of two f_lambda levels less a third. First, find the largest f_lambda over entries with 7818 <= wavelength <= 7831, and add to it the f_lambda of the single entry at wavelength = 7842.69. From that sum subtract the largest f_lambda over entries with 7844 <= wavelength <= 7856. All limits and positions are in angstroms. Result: 3.04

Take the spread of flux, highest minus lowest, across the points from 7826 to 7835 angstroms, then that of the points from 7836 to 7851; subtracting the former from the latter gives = -0.013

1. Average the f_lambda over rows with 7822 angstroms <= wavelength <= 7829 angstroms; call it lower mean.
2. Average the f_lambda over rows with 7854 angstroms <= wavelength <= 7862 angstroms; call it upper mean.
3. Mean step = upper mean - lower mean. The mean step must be 0.34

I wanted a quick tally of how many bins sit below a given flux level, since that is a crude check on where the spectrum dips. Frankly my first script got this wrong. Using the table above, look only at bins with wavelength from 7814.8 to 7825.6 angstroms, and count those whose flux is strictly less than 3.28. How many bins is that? 6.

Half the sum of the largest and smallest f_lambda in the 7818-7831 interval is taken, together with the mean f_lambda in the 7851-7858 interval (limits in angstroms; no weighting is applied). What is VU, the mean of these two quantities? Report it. 3.10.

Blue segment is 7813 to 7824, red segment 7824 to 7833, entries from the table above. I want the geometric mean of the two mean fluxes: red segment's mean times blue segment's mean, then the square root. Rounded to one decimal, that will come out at 2.9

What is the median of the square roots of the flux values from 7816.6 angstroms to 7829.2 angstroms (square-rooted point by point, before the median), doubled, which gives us 3.445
